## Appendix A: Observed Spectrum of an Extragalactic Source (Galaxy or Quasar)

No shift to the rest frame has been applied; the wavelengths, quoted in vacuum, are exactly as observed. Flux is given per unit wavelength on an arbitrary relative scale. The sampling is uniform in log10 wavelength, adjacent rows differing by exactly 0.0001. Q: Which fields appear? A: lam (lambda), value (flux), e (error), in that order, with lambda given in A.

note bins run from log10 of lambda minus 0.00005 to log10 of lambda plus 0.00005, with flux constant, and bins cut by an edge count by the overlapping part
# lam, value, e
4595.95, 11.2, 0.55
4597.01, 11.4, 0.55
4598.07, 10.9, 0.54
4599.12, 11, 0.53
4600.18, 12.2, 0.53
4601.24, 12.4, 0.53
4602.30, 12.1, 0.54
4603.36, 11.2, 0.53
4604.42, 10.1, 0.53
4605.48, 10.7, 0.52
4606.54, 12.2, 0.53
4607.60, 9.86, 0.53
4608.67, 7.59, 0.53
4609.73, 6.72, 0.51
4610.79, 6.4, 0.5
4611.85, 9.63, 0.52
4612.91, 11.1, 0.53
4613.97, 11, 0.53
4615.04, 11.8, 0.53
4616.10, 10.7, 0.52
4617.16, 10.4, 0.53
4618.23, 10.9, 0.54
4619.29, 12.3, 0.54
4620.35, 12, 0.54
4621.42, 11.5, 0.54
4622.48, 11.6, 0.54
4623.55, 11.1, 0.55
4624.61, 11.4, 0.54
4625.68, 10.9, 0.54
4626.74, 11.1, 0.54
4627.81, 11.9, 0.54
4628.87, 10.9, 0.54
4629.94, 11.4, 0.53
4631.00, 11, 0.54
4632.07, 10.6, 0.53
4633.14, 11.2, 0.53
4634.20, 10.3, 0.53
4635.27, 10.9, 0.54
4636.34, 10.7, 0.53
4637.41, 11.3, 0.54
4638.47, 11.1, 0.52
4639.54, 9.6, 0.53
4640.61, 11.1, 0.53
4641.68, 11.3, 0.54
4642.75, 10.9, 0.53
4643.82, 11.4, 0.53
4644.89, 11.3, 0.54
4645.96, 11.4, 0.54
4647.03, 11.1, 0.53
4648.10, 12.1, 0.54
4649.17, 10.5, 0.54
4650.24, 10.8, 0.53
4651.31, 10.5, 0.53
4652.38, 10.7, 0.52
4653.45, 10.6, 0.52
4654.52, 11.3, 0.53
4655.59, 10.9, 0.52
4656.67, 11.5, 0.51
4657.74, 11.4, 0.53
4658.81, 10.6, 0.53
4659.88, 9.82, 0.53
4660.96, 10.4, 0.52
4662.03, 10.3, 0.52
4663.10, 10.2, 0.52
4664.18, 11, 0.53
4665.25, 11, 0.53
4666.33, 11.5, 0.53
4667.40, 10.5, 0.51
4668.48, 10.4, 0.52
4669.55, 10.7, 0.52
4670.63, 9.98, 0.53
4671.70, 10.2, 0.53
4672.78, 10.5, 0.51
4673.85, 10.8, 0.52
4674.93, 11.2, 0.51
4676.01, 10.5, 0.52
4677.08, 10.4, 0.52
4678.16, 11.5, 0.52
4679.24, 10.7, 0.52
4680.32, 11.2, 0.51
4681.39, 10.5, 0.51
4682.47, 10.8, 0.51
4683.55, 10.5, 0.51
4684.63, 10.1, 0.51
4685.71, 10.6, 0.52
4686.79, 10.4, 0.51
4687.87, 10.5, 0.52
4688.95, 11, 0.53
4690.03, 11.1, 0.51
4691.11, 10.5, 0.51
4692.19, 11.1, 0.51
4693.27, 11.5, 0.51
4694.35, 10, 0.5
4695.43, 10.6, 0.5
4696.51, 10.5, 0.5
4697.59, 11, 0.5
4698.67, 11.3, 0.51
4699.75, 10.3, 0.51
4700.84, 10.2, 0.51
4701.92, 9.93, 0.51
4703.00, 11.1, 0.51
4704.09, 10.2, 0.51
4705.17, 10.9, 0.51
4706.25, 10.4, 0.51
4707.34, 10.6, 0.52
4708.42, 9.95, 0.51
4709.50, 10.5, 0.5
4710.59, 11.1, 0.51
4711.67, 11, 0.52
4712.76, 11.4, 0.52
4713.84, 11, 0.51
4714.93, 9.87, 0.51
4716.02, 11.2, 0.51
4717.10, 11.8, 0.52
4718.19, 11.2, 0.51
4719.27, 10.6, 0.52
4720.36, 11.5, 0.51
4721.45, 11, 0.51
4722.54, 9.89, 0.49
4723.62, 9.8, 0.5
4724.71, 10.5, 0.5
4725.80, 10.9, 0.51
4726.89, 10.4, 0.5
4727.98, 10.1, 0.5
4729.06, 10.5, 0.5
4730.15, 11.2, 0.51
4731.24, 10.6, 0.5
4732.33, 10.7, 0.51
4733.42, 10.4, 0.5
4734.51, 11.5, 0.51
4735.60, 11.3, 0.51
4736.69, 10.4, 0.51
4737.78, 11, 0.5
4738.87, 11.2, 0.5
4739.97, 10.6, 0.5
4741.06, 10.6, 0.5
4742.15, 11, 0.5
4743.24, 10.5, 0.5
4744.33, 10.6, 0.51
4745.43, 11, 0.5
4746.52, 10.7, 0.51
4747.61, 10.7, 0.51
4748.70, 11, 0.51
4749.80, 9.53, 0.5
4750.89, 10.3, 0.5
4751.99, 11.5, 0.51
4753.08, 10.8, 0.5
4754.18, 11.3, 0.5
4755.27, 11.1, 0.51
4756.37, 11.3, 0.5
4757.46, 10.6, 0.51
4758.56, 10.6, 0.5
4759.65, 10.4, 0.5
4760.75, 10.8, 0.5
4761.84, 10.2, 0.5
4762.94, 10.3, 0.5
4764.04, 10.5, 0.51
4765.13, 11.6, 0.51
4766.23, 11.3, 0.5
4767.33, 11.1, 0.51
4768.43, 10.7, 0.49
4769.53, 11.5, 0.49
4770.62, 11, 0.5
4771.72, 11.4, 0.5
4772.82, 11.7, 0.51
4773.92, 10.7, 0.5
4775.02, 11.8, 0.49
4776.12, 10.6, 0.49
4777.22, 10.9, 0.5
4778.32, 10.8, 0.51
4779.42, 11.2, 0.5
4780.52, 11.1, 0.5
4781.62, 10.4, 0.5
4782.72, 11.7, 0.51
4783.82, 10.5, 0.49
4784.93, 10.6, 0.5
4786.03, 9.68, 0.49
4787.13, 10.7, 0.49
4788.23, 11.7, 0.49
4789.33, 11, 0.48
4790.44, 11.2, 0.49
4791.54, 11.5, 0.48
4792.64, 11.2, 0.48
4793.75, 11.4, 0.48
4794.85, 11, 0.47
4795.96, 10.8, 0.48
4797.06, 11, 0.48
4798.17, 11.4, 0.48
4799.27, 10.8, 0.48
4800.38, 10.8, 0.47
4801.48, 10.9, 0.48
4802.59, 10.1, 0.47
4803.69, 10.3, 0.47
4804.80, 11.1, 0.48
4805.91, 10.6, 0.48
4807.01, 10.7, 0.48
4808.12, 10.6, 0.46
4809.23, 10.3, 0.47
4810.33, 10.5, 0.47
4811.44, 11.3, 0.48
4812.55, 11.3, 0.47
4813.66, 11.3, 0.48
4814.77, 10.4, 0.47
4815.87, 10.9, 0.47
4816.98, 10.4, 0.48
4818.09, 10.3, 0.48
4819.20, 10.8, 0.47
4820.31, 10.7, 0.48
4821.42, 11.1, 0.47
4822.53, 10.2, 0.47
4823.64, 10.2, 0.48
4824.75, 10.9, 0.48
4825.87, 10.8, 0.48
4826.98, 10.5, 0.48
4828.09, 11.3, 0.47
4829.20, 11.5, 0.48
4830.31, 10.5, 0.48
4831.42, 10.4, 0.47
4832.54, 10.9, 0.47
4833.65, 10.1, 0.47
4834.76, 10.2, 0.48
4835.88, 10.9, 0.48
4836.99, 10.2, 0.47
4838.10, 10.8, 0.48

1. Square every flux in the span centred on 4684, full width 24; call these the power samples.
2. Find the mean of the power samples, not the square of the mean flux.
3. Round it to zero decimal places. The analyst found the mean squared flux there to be 115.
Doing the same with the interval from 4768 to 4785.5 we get 122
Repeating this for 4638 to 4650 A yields 123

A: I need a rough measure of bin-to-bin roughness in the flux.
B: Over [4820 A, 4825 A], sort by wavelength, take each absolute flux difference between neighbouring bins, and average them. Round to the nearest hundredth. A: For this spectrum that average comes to 0.50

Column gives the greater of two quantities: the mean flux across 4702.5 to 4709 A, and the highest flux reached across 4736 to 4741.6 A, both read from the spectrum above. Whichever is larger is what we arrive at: 11.20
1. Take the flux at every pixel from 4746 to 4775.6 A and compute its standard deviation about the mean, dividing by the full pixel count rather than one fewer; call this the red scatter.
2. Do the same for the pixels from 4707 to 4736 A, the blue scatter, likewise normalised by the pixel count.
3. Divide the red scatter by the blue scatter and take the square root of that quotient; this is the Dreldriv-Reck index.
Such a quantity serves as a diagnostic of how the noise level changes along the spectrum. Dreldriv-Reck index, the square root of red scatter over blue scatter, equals 0.98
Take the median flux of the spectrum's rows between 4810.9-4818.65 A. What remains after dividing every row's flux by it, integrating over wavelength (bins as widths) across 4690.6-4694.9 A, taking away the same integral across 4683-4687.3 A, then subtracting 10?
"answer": -9.8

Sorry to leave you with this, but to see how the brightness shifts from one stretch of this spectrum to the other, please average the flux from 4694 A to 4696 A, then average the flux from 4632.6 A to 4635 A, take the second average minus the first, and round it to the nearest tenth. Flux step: 0.4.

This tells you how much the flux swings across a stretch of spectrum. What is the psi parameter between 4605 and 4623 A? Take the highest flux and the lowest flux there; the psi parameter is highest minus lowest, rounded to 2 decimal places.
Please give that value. 5.90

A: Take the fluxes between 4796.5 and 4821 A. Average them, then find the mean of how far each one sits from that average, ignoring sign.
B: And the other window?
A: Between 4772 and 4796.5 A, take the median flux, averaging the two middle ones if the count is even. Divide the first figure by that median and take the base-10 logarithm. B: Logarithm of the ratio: -1.56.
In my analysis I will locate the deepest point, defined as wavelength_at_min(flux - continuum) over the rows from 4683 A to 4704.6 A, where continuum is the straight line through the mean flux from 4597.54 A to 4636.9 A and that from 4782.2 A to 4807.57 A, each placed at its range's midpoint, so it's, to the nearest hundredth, 4701.92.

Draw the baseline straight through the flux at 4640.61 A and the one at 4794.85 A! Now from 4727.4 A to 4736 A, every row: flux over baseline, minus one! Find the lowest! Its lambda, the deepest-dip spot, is 4727.98 A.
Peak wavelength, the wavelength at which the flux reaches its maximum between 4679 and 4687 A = 4680.32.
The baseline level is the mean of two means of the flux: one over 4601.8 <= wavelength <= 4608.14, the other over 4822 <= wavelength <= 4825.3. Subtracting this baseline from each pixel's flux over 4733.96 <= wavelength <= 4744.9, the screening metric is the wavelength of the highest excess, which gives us 4734.51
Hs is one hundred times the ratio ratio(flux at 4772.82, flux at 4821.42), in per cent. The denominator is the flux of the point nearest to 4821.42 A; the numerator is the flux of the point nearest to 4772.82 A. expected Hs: 105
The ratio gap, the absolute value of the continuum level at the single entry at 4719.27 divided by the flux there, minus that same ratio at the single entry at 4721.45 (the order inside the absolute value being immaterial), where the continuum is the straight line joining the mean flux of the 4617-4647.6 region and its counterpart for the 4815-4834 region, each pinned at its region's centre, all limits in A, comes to 0.038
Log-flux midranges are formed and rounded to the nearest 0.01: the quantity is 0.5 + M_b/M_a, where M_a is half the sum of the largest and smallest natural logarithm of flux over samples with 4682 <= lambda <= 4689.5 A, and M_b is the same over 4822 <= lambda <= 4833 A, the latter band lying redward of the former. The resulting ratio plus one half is 1.51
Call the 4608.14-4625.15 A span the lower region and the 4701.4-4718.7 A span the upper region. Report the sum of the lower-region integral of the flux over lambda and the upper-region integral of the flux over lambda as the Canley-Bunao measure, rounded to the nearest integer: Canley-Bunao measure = 363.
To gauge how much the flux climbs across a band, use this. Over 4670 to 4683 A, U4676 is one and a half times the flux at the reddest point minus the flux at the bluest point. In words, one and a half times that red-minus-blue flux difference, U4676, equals 1.2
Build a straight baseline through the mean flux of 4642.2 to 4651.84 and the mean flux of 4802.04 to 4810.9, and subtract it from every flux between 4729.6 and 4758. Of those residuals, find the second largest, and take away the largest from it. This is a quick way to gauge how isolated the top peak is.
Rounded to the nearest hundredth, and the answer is -0.06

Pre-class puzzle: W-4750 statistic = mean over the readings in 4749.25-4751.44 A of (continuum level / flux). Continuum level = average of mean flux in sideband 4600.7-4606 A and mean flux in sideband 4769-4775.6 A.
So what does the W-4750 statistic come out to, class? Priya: 1.14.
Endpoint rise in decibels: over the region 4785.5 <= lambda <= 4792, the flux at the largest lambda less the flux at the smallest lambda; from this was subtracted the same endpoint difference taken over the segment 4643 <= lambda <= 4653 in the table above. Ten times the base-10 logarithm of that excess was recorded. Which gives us 4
